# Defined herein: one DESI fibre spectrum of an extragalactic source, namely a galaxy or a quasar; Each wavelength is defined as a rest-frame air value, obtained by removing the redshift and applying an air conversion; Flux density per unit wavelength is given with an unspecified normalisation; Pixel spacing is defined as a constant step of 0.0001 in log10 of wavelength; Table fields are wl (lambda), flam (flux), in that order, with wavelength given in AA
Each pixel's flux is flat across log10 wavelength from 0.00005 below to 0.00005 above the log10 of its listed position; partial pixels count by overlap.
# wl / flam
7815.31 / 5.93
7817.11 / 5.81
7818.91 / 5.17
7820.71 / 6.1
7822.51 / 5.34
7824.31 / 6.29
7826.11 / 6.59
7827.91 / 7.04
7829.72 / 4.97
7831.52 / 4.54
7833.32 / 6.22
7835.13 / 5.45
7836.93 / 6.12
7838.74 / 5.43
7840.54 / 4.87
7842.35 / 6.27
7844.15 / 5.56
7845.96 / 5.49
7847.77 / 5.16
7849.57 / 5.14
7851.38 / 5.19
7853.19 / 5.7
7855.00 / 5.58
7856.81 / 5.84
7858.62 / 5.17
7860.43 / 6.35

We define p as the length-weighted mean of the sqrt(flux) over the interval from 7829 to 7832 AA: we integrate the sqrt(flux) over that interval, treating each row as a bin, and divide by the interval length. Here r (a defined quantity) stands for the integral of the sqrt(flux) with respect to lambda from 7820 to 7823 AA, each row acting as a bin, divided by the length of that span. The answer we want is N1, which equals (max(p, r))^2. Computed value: 5.75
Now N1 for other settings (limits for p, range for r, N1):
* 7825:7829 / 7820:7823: 6.68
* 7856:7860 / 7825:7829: 6.68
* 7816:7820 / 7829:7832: 5.54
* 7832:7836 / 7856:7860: 5.68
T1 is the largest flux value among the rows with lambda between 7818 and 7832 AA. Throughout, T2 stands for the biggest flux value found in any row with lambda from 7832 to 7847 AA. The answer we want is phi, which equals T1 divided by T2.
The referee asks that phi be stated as 1.12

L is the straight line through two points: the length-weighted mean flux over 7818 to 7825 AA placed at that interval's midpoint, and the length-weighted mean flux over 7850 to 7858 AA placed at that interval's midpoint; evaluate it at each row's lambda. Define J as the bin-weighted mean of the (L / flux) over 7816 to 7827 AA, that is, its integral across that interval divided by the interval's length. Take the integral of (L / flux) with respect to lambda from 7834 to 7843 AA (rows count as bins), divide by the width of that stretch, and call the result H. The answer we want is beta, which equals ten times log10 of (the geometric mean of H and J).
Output -0.03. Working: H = 1.01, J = 0.978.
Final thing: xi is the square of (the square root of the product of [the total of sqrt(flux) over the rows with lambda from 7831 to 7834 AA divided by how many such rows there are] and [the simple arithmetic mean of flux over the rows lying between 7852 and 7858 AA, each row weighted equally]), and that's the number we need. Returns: 13.2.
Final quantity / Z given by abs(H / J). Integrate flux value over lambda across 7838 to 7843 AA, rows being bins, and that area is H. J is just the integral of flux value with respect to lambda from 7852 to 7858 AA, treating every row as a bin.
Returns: 0.81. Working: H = 27.4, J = 33.9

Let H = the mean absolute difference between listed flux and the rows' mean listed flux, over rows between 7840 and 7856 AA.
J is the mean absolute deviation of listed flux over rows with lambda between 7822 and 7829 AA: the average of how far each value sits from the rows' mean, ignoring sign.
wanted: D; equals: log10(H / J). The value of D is -0.21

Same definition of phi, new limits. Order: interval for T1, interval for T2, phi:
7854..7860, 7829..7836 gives 0.94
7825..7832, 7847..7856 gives 1.24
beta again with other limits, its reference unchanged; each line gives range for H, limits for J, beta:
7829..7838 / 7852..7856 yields 0.07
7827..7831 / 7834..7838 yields -0.06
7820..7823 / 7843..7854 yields 0.07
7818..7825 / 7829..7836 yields 0.19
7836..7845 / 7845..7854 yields 0.09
